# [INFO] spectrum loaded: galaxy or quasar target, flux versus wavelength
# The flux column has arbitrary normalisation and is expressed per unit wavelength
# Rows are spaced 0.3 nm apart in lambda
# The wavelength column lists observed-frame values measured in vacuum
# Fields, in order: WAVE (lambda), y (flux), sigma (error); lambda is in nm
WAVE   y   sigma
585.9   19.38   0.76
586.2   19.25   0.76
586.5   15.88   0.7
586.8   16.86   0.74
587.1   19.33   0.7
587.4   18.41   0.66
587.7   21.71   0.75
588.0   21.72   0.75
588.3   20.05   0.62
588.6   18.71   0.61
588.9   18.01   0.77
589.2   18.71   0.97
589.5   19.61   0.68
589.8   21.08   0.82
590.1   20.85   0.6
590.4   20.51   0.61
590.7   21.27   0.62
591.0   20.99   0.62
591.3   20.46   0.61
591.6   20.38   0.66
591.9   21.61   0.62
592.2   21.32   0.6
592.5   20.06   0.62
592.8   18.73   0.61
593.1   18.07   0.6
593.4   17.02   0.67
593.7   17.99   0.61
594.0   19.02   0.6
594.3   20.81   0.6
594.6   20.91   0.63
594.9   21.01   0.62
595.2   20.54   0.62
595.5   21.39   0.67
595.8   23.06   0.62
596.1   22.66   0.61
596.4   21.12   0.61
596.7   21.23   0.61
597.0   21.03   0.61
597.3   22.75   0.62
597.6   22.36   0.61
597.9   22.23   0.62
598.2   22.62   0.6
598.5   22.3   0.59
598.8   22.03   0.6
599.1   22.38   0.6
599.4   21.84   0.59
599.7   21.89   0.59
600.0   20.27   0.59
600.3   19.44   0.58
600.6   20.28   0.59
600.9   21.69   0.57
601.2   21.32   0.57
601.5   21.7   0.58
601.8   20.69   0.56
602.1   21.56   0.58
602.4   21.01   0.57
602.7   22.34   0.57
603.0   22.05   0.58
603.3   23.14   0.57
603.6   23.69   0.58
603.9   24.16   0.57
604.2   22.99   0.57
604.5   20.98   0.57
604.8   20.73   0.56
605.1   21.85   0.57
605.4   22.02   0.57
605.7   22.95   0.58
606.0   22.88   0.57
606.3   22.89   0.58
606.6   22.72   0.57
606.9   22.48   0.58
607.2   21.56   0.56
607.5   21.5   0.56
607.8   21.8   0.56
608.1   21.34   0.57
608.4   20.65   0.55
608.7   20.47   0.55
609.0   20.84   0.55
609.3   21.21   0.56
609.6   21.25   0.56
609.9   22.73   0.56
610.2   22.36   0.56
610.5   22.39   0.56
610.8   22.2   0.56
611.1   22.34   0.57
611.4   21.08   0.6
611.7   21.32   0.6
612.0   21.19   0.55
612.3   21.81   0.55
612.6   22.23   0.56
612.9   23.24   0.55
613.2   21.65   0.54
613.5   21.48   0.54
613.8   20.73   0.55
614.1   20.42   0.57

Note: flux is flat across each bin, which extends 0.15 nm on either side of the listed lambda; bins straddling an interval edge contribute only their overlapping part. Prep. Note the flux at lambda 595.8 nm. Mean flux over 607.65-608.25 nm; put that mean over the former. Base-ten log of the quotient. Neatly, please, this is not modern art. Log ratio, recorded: -0.029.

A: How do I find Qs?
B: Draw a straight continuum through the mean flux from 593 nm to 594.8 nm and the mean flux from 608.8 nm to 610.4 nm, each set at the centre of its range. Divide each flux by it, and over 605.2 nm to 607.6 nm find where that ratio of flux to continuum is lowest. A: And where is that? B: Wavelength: 607.5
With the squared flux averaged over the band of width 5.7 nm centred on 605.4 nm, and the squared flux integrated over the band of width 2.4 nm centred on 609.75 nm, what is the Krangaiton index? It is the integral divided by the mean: 2.3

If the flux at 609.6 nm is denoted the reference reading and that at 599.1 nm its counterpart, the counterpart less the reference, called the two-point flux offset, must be 1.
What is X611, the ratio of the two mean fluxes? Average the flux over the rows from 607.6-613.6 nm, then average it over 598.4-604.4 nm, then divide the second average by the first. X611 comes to 1.01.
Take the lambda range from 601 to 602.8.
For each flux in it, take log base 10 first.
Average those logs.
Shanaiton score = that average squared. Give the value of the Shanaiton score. 1.77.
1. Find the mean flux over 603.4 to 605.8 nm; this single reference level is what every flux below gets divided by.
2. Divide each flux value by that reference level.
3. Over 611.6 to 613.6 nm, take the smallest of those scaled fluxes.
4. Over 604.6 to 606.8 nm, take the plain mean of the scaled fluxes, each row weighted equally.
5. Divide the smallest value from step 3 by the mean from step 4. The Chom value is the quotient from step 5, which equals 0.95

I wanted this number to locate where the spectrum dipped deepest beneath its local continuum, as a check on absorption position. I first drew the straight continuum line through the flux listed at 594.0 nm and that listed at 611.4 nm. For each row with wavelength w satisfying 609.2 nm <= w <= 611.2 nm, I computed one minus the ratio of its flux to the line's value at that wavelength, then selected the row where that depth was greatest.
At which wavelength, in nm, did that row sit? 609.3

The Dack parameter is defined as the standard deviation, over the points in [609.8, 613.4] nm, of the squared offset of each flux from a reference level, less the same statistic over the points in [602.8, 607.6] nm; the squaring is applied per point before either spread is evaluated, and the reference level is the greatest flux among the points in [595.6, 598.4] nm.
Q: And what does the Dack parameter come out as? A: -0.26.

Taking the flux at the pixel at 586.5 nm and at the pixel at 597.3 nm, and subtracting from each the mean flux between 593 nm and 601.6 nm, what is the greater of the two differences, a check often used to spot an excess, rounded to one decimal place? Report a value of 1.7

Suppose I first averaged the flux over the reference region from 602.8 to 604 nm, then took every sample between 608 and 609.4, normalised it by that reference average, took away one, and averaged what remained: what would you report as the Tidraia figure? -0.10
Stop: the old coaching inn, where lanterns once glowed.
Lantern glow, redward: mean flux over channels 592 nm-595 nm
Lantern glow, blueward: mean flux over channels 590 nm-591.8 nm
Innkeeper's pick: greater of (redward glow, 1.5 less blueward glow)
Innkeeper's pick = 19.5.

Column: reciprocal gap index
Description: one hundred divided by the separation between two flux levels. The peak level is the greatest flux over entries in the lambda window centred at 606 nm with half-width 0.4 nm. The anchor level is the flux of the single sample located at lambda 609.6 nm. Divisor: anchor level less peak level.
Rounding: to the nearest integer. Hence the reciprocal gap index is -59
